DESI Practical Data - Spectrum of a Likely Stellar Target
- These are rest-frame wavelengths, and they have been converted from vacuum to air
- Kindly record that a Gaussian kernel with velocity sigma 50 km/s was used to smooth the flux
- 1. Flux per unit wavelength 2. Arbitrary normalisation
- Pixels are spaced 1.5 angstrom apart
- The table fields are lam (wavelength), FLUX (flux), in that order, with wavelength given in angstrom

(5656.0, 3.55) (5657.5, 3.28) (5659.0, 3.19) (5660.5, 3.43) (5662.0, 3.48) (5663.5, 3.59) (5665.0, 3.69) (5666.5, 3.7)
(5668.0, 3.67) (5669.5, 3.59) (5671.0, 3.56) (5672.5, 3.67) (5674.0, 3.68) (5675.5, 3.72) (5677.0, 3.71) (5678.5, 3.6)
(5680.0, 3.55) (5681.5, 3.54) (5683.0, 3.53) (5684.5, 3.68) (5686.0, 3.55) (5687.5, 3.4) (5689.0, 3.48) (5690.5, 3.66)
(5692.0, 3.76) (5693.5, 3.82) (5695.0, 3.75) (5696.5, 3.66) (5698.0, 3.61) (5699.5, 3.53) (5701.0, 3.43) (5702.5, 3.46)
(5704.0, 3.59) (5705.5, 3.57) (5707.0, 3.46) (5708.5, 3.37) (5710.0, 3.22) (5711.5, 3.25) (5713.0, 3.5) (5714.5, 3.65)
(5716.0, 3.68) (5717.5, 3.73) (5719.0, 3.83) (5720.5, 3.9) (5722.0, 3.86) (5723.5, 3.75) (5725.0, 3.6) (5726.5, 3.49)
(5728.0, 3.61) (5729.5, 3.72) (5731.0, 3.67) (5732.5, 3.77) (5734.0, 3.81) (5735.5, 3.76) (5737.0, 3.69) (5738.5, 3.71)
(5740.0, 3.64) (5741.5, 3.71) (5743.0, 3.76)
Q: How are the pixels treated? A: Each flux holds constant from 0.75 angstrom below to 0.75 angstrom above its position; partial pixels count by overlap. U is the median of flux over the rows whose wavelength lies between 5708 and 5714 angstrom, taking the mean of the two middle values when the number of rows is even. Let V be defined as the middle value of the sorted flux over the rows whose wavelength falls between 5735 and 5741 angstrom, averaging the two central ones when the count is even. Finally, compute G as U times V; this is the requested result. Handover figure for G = 12.2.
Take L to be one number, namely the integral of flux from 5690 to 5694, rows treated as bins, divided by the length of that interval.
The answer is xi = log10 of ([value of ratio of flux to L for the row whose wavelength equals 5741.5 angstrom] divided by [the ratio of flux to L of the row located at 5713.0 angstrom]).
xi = 0.025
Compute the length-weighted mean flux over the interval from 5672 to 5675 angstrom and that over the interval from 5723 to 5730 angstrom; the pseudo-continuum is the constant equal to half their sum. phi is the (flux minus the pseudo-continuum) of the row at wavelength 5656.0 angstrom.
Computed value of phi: -0.10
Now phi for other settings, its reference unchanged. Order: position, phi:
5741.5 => 0.06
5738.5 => 0.06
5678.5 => -0.05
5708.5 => -0.28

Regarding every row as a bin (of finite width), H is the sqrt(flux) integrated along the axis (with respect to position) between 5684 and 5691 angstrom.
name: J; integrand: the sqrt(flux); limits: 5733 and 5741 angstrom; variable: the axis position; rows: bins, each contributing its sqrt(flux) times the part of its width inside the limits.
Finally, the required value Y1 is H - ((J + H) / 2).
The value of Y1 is -1.1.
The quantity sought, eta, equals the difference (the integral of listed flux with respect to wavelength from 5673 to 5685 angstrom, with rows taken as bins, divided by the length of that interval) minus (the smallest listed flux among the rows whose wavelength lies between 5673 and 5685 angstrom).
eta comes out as 0.096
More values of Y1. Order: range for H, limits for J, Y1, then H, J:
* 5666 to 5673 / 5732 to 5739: -0.1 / 13.3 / 13.6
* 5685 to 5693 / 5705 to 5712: 1.1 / 15.1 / 12.9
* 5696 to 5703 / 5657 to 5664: 0.1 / 13.2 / 12.9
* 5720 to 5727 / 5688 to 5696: -0.9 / 13.5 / 15.4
